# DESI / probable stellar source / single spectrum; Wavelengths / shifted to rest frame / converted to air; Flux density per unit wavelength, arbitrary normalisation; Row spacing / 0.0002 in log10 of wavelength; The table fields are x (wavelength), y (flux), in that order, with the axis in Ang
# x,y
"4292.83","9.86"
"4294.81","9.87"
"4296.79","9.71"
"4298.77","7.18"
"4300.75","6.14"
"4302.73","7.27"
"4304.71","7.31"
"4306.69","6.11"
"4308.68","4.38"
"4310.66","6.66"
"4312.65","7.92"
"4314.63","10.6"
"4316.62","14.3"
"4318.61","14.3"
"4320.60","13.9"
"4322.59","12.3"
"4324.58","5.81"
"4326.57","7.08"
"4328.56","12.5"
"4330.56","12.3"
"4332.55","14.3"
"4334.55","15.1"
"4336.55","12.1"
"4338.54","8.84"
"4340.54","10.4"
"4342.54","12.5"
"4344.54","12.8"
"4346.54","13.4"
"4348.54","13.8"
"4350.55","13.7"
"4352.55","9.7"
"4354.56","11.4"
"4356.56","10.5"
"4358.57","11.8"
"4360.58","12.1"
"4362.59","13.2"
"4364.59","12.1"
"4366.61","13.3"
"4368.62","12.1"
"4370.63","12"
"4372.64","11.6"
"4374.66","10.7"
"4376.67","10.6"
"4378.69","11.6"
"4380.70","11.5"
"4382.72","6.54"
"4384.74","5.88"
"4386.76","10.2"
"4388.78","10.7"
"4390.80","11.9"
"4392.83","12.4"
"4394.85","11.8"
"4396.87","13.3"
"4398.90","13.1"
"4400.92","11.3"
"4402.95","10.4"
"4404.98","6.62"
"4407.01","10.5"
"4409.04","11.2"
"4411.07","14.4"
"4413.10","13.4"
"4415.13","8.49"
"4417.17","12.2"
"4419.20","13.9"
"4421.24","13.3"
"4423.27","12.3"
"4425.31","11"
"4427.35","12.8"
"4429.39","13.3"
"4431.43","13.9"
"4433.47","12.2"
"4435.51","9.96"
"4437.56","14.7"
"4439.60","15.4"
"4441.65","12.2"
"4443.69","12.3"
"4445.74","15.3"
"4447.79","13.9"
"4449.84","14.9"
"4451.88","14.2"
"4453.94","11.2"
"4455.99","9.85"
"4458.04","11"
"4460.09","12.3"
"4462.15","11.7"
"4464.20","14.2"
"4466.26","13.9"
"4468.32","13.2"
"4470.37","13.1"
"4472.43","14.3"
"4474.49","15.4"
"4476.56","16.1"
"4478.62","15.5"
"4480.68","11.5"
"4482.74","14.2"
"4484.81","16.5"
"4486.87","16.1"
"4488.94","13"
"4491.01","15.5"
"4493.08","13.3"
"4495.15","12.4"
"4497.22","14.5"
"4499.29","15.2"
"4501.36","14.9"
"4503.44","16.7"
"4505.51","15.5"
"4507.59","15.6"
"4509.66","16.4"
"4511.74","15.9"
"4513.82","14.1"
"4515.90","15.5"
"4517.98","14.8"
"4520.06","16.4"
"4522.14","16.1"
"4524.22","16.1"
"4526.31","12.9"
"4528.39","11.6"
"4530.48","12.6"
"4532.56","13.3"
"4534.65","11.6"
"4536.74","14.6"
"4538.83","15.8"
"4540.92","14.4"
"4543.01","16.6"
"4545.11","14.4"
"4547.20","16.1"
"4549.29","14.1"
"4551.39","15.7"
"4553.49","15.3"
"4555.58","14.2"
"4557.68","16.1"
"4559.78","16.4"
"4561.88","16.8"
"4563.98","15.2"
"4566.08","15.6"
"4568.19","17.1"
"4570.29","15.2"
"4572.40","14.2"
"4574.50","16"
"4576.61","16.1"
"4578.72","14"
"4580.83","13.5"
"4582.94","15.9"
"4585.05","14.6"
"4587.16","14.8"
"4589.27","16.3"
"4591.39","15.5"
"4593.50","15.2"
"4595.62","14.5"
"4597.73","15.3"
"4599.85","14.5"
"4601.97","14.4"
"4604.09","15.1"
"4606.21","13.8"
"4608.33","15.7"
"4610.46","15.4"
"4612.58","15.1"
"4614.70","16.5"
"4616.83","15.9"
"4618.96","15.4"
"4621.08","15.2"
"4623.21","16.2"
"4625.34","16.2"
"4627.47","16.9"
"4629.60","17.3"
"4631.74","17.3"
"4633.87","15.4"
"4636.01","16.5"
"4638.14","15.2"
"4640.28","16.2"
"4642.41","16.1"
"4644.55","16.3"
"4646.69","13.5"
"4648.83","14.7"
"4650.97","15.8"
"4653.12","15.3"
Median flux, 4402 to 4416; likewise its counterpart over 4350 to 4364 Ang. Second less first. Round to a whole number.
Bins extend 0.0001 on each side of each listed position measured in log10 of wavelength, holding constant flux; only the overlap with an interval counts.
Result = 1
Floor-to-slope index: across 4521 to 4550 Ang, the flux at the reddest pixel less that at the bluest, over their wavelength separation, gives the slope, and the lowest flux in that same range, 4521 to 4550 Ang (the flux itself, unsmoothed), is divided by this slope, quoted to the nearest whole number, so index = -157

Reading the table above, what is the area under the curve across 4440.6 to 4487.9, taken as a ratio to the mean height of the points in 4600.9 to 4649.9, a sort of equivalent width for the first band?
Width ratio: 41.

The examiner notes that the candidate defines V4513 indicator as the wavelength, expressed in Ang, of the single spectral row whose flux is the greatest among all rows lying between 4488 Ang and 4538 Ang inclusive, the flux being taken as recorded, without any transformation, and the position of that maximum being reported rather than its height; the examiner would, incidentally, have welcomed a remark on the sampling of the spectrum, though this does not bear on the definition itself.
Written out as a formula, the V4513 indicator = 4503.44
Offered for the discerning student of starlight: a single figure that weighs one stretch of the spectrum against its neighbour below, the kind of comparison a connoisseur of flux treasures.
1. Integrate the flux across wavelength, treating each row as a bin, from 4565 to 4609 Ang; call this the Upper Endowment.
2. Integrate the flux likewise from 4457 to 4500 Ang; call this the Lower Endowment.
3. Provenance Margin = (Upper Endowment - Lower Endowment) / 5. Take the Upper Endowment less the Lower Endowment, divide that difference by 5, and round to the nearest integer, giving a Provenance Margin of 13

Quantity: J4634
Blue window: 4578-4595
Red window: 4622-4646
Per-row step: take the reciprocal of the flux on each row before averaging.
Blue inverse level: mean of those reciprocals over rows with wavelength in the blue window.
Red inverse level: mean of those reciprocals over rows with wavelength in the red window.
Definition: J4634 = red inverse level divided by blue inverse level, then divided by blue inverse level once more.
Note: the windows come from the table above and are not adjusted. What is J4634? 13.7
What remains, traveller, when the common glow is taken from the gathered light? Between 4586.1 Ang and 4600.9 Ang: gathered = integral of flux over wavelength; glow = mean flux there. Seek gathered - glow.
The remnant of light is 209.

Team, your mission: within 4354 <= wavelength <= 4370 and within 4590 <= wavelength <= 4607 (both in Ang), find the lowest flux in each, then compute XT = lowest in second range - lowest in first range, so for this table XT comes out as 3.3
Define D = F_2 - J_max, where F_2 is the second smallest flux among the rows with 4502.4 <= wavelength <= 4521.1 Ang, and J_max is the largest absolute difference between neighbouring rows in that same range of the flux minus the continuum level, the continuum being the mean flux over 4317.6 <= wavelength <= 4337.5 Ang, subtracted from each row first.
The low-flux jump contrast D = 13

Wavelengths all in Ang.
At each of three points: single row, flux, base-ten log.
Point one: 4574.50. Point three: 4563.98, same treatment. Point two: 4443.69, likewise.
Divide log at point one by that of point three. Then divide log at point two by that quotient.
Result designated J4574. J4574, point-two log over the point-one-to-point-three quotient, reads 1.07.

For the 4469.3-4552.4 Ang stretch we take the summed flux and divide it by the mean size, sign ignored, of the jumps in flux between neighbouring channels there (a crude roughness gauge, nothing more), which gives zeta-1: 394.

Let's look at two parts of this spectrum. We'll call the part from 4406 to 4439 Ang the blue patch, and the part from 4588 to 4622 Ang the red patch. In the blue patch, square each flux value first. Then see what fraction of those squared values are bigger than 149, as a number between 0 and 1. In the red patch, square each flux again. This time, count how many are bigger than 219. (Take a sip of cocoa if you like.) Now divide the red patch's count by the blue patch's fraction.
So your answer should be 21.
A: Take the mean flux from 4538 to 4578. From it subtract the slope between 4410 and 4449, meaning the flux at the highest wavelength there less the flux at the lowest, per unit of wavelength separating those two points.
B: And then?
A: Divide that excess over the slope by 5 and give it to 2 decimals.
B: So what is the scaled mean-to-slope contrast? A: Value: 3.11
